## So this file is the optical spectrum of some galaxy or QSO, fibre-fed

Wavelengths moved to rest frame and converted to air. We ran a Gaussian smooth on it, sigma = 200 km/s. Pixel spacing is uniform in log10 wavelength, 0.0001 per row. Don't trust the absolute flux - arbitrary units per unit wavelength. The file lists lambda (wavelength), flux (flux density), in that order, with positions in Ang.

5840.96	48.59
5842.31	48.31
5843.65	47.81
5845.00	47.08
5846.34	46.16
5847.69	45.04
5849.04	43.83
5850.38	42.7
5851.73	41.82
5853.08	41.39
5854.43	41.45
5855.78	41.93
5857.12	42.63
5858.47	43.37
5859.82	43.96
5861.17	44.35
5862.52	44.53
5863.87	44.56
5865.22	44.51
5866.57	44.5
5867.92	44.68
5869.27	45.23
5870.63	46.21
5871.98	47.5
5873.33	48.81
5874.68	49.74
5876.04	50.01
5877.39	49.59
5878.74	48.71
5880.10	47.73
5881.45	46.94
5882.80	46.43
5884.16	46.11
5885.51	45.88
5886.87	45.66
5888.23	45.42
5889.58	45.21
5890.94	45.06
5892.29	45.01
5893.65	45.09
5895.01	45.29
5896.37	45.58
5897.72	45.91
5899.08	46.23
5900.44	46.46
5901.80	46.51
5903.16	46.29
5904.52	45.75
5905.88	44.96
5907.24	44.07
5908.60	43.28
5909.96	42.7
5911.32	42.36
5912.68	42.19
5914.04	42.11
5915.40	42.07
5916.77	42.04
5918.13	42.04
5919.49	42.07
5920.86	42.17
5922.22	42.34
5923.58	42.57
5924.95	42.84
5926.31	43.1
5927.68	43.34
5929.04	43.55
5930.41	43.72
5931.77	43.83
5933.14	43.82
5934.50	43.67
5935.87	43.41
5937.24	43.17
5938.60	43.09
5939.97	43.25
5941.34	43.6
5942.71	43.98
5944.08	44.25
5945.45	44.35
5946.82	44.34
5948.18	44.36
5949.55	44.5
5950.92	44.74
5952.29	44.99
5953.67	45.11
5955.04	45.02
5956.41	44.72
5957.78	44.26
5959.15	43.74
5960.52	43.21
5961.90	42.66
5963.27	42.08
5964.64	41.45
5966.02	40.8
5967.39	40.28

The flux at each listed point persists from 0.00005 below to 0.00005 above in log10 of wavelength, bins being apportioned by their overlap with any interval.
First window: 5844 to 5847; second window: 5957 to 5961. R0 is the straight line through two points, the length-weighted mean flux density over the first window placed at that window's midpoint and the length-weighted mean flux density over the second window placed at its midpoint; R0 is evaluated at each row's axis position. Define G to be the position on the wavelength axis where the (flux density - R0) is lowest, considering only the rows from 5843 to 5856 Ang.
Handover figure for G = 5853.08 Ang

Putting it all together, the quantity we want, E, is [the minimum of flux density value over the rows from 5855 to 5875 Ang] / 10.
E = 4.19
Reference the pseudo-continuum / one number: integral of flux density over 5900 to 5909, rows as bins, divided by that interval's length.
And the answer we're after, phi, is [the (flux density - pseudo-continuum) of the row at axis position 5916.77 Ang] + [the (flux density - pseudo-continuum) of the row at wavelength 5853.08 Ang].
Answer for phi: -7.3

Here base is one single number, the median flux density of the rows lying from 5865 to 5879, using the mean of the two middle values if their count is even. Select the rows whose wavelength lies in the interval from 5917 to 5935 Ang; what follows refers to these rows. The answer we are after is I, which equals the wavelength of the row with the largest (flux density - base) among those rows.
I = 5931.77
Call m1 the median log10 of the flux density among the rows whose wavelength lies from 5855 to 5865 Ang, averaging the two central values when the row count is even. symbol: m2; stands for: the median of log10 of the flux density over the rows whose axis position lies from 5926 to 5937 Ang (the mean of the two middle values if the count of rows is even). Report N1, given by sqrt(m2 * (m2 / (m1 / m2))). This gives 1.64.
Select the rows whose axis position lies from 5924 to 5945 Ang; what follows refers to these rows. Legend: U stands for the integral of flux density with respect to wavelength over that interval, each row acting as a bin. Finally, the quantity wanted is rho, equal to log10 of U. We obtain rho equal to 2.96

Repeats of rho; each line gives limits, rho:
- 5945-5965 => 2.94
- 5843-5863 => 2.94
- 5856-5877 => 2.98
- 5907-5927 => 2.93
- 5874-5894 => 2.97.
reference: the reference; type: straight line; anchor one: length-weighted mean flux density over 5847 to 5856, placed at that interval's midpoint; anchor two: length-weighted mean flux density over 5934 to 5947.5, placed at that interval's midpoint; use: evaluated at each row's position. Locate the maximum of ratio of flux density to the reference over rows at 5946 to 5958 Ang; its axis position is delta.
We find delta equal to 5953.67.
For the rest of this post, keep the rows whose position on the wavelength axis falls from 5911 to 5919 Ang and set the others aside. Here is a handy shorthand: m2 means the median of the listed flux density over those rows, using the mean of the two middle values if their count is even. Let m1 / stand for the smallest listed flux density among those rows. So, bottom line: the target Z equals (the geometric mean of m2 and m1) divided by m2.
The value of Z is 0.999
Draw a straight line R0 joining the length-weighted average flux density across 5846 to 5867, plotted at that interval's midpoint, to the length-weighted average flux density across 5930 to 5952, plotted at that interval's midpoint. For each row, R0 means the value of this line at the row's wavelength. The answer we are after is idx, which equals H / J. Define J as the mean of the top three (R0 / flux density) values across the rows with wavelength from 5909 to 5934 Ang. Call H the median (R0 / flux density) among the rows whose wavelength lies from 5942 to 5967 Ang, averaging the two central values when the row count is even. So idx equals 0.95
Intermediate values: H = 0.99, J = 1.042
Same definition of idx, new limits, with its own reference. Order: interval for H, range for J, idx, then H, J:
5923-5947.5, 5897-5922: 0.97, 1.01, 1.042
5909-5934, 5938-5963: 1.01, 1.03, 1.023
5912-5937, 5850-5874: 0.98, 1.03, 1.046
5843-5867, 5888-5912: 0.96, 0.99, 1.023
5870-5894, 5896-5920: 0.90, 0.94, 1.042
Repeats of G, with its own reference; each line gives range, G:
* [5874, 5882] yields 5881.45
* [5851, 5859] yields 5853.08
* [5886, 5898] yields 5892.29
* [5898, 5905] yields 5904.52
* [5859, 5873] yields 5859.82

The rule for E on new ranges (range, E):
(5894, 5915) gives 4.21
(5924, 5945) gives 4.28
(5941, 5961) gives 4.32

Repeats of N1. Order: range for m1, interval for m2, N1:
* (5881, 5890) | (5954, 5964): 1.63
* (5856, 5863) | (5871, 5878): 1.72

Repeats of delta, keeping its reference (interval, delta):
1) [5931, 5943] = 5942.71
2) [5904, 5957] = 5904.52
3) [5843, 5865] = 5843.65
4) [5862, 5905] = 5876.04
